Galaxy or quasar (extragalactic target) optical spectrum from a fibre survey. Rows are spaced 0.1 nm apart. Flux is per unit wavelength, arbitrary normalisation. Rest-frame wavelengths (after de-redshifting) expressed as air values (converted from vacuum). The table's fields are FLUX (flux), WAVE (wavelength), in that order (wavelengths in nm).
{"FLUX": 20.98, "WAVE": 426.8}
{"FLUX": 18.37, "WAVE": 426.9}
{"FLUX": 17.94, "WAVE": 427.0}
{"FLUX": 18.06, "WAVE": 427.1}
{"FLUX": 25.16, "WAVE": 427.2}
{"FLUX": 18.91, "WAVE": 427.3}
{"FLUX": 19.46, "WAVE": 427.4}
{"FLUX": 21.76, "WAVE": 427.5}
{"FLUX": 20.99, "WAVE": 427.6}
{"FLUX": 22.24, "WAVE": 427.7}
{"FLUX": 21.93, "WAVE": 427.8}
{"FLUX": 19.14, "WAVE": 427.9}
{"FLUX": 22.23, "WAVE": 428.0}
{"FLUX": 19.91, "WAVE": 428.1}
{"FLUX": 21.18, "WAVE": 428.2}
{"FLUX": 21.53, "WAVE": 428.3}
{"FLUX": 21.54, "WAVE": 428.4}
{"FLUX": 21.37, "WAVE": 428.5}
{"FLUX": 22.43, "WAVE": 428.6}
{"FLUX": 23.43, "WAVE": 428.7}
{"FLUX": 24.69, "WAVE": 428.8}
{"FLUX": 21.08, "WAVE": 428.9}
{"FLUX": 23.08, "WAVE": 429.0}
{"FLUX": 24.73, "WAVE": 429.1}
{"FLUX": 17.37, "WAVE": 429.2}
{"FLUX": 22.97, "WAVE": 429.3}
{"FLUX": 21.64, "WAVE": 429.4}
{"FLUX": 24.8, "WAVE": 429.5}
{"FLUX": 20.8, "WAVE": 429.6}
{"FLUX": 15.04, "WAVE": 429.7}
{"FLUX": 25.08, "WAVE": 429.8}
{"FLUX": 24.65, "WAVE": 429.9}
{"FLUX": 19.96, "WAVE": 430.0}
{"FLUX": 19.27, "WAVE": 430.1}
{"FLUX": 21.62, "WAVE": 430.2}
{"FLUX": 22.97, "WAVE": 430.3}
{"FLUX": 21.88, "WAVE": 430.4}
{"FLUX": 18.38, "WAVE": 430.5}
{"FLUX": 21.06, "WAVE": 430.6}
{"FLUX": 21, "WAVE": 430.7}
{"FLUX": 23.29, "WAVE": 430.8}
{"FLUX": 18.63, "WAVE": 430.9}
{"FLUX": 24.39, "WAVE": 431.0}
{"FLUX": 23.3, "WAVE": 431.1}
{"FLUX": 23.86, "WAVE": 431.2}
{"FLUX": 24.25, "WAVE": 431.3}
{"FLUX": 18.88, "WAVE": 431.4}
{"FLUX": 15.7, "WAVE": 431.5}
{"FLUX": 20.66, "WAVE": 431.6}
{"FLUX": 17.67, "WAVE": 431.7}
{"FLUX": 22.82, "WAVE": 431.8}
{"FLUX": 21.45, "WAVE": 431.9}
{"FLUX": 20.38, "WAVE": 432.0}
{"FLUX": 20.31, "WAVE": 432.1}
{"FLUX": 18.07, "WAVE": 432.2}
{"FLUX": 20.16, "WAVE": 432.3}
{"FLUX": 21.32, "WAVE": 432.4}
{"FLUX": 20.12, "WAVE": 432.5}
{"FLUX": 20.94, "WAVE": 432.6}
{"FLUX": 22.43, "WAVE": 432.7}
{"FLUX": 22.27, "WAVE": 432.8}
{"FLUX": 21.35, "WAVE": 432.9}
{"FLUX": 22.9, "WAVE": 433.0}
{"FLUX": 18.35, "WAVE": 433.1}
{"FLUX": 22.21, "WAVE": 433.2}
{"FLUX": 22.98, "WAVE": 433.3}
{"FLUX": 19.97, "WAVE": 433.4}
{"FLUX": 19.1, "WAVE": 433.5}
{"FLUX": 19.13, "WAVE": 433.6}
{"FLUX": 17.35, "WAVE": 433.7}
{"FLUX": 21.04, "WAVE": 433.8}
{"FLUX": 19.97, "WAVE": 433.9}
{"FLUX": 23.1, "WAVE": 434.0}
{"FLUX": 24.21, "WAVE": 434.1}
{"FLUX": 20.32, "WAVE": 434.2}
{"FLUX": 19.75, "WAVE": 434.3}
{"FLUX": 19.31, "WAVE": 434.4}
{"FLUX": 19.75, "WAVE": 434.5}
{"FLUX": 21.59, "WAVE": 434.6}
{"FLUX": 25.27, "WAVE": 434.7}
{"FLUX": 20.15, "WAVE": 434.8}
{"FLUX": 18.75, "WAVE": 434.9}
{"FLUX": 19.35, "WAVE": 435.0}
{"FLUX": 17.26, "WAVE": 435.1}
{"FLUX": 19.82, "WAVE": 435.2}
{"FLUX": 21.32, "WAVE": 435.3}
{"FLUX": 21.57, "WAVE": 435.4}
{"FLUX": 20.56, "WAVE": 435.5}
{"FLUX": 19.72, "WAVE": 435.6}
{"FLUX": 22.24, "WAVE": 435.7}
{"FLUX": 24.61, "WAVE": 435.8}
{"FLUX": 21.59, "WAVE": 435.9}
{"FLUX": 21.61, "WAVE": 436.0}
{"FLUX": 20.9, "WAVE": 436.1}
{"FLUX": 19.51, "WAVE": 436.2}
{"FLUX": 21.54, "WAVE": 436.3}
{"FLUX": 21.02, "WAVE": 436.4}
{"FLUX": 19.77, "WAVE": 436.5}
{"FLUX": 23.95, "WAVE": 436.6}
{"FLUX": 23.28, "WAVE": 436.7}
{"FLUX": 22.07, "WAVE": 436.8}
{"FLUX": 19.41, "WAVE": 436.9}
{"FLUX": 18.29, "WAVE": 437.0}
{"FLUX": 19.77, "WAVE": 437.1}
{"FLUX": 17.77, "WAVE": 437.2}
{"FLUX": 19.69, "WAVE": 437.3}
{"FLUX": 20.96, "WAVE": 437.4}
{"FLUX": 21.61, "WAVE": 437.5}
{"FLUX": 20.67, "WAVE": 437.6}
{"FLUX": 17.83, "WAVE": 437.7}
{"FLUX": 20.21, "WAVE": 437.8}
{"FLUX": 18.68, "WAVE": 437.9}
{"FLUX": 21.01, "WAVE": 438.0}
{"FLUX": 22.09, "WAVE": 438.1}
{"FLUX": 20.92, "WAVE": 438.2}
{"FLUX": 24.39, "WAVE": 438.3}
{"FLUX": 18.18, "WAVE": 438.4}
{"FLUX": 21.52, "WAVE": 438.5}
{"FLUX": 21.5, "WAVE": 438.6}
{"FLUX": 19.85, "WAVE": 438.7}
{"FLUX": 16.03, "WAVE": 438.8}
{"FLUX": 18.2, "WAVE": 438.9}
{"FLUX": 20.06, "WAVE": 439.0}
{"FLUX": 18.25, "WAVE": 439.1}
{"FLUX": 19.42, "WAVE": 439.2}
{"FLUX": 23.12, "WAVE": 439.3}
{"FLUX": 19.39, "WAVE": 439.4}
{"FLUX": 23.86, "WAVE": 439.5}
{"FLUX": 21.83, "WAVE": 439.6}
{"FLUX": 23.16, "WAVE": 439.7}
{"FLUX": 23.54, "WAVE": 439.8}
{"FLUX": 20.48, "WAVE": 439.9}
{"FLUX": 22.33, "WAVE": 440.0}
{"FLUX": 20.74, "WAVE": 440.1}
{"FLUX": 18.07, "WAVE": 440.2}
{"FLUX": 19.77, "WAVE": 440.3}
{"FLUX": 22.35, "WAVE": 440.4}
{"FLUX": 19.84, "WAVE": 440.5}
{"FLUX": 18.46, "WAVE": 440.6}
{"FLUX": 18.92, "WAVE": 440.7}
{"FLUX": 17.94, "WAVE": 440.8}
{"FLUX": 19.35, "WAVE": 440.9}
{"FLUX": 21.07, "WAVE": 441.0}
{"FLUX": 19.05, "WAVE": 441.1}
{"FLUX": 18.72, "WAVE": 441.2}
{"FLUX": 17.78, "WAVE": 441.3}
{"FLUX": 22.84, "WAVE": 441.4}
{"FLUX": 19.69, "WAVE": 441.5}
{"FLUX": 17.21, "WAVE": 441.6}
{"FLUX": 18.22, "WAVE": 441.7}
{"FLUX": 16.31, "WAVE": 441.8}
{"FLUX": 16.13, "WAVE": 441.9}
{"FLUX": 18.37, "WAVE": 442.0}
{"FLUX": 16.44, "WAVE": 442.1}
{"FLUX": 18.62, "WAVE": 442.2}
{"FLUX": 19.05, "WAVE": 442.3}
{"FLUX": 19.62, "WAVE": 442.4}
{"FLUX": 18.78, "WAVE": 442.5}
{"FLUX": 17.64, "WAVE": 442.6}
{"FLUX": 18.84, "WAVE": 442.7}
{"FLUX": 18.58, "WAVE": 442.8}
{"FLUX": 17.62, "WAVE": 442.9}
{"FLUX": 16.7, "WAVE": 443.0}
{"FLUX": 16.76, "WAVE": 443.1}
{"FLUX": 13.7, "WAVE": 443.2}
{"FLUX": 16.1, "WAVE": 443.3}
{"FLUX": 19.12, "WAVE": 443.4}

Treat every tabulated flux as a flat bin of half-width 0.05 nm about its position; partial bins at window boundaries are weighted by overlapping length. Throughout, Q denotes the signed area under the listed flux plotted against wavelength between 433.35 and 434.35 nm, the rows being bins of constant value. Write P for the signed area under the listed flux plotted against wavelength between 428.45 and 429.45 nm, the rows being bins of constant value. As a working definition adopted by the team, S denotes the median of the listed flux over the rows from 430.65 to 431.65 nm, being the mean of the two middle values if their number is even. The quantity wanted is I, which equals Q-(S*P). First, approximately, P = 22.3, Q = 20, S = 22.1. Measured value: -473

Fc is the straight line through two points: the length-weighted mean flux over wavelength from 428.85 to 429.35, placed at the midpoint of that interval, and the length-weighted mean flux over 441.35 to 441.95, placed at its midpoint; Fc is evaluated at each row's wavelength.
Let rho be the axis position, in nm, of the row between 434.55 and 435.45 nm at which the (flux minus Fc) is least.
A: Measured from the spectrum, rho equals 435.1 nm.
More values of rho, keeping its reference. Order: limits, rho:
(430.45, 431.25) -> 430.5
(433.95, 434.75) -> 434.4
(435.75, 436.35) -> 436.2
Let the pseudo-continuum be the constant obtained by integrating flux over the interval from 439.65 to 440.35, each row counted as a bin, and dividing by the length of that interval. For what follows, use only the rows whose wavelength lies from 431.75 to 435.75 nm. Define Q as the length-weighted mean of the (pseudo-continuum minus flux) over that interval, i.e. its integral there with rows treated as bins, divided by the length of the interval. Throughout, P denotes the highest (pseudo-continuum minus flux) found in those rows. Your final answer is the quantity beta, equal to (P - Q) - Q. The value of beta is 3.0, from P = 4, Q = 0.4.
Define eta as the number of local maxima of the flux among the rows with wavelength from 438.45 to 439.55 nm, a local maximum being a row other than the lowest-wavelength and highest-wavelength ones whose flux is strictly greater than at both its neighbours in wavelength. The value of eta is 2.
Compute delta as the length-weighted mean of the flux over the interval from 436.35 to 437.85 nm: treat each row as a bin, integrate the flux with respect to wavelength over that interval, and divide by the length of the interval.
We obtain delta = 20.4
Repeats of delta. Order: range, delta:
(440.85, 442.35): 18.6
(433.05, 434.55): 20.4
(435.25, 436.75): 21.5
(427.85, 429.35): 21.8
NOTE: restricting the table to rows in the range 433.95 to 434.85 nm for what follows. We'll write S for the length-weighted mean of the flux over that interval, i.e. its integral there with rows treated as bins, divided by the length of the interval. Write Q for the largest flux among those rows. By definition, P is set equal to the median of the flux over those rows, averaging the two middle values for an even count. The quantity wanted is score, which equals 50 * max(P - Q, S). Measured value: 1075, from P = 20.3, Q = 25.27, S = 21.5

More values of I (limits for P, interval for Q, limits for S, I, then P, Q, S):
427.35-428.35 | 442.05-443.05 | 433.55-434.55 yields -400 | 21.0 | 18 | 19.9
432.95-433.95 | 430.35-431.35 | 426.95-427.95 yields -389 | 20.3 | 22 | 20.2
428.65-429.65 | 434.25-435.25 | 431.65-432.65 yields -437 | 22.5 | 20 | 20.3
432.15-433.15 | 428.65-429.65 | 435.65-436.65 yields -426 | 20.8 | 22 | 21.6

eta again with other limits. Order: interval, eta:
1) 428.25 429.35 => 3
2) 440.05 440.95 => 2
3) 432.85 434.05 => 4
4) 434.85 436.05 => 3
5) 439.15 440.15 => 4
